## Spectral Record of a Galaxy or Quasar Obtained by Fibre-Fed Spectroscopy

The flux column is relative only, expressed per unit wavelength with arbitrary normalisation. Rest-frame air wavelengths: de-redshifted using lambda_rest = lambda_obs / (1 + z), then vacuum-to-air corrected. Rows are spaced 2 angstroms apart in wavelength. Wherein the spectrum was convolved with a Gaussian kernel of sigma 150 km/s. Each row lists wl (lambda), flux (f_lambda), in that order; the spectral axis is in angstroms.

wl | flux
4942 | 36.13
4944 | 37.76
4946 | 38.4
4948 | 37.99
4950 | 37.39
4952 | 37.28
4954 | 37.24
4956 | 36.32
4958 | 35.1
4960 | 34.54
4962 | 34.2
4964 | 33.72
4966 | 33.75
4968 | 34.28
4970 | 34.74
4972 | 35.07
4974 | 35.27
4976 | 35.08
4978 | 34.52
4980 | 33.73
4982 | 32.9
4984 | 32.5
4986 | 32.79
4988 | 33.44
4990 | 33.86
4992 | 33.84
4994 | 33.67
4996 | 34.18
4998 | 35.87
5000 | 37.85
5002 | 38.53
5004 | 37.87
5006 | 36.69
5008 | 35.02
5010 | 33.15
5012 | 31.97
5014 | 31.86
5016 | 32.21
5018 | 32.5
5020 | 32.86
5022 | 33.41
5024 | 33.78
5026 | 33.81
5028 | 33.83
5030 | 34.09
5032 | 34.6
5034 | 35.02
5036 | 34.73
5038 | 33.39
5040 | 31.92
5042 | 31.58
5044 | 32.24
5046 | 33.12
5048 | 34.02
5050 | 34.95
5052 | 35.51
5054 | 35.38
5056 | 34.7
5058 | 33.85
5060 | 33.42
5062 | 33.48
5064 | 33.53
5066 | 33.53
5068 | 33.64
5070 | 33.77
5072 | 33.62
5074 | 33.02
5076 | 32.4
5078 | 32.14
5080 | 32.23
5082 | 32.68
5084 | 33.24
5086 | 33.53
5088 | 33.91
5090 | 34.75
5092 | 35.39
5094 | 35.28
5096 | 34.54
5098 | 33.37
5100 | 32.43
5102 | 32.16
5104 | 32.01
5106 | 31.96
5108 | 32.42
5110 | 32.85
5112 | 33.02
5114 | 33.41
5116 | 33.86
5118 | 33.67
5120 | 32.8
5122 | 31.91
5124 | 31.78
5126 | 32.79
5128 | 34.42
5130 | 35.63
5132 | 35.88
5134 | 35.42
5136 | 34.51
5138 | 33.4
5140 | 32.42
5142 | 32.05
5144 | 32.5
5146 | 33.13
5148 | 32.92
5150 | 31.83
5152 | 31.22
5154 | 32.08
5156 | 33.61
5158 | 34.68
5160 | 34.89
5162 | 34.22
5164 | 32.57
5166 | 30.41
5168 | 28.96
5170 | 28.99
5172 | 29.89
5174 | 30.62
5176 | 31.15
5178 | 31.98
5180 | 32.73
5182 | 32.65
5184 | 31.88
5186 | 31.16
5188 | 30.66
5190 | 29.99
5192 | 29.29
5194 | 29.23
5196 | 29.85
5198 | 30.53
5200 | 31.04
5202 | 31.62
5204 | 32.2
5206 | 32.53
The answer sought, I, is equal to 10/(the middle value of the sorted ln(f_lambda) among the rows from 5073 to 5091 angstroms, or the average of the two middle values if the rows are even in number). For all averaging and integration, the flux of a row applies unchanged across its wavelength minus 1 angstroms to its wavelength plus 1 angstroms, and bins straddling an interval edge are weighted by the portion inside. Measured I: 2.860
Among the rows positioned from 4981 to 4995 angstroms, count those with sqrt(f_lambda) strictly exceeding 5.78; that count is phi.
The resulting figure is 4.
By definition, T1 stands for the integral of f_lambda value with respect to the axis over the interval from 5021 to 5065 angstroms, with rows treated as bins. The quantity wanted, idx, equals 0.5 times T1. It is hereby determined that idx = 744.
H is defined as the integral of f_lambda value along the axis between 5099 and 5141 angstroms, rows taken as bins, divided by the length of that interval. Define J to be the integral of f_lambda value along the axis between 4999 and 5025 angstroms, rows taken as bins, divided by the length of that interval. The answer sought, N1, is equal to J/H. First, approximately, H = 33.3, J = 34.4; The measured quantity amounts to 1.04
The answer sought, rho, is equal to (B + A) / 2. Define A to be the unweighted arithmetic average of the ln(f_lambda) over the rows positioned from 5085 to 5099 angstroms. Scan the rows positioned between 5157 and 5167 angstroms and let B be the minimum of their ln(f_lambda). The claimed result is 3.48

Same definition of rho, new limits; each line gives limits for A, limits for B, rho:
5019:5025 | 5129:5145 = 3.49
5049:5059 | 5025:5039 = 3.53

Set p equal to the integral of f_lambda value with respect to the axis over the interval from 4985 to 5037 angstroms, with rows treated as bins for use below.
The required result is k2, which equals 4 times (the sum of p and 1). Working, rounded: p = 1783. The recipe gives 7135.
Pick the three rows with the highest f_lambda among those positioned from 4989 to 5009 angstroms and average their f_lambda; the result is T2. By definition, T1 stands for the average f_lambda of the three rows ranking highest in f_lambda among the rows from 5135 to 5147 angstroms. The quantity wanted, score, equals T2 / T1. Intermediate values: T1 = 33.7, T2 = 38.1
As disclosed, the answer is 1.13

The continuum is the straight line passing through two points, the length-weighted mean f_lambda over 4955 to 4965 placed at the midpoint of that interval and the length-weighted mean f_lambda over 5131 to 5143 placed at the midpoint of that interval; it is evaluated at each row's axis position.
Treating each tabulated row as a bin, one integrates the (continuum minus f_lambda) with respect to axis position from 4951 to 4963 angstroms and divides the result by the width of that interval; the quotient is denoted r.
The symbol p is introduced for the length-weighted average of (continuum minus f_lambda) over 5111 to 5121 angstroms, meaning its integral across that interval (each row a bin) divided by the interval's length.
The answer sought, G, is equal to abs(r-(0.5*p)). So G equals 1.34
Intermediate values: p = 0.7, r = -1.0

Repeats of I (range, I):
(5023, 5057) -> 2.835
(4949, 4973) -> 2.815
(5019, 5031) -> 2.841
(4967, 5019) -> 2.835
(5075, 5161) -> 2.860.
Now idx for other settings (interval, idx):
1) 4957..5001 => 755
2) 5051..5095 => 743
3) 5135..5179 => 708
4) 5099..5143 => 731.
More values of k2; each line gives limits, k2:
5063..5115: 6923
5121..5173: 6821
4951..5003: 7238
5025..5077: 7021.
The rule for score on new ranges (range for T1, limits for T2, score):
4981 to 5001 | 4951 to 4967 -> 1.03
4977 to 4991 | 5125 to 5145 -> 1.05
